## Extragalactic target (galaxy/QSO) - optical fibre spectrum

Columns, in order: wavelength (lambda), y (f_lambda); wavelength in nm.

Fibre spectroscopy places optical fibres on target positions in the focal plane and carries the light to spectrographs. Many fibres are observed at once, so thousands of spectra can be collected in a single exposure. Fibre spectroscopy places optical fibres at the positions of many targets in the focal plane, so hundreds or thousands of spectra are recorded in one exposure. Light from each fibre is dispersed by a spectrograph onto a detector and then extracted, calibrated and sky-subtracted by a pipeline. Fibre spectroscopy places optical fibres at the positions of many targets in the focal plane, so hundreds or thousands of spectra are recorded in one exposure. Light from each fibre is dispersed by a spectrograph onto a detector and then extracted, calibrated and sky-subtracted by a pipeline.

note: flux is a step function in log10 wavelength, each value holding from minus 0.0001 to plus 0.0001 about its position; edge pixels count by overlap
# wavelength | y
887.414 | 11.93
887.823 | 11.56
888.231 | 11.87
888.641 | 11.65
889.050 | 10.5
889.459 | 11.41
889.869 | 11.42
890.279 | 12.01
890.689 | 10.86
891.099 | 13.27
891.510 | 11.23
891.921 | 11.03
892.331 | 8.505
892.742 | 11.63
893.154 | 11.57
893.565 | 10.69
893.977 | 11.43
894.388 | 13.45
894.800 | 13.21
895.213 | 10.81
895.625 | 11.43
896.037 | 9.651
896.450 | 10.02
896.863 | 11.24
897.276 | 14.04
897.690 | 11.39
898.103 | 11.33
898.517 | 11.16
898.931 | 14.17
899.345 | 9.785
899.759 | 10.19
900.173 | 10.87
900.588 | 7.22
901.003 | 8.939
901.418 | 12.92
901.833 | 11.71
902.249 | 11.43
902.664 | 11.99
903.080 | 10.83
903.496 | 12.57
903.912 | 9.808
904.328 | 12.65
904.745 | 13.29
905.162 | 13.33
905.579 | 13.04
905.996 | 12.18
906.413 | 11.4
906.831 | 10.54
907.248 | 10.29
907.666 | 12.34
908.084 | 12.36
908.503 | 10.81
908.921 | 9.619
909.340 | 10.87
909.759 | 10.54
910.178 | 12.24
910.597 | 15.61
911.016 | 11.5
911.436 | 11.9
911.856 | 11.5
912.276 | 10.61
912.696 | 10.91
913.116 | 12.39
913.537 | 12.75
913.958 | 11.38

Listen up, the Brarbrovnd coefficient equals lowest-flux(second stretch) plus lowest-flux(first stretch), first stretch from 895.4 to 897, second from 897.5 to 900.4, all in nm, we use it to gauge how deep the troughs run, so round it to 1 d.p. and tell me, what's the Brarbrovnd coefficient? 19.4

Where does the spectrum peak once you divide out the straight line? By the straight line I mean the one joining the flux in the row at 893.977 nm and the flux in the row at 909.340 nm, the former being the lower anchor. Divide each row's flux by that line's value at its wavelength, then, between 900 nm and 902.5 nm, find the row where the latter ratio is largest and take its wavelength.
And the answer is 901.418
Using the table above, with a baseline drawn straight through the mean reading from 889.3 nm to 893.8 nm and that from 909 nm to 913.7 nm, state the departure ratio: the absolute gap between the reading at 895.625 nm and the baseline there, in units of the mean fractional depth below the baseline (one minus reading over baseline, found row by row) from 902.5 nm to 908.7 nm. -5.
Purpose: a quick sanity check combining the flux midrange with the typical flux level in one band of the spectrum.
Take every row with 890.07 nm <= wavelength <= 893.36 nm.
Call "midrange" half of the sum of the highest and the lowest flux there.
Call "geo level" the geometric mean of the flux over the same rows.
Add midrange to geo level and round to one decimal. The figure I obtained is 22.1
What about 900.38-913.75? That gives 22.9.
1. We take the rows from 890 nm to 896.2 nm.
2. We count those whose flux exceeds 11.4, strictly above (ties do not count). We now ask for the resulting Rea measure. 8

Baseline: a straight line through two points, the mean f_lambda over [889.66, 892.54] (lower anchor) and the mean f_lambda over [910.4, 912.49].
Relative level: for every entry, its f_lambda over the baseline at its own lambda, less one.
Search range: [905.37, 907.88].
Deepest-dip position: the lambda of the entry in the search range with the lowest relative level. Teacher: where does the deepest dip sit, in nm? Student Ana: 907.248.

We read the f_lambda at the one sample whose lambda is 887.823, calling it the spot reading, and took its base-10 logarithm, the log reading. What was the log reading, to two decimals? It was 1.06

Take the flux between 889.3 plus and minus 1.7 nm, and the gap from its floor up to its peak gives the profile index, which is 1.5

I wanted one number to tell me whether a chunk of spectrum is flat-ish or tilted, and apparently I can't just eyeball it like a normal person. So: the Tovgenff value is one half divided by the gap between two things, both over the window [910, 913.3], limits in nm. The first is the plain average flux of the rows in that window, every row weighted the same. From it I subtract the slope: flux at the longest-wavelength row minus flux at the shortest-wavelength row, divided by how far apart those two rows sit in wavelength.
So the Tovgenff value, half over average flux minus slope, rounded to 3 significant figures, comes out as 0.0416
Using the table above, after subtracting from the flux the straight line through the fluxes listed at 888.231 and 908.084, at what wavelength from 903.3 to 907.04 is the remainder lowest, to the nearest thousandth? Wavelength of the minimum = 903.912 nm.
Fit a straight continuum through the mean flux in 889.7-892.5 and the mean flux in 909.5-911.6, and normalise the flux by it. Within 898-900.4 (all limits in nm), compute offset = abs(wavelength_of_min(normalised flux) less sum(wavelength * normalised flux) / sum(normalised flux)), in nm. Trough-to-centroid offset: 0.24 nm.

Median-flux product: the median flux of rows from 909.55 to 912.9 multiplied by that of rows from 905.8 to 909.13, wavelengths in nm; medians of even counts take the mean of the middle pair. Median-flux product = 128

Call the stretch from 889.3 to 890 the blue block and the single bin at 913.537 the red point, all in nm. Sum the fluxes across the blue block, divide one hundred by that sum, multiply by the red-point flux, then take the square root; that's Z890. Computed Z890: 7.5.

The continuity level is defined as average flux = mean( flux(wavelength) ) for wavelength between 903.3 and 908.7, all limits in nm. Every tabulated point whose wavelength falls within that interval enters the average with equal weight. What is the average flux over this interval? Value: 11.9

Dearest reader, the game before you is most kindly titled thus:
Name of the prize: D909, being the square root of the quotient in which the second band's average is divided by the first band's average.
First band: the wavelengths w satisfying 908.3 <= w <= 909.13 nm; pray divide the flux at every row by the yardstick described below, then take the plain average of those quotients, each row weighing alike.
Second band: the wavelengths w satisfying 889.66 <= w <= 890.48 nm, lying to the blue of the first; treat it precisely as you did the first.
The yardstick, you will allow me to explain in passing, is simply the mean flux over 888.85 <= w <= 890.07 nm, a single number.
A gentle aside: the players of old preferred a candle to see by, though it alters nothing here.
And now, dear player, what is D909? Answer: 1.07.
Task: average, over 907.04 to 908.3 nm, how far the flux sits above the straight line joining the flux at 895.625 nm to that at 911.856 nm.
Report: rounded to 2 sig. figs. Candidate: 0.18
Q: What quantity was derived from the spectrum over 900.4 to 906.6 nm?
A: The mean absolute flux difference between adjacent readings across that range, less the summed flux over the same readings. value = -172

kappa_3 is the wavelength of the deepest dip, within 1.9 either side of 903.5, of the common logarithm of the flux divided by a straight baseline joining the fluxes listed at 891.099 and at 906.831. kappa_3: 903.912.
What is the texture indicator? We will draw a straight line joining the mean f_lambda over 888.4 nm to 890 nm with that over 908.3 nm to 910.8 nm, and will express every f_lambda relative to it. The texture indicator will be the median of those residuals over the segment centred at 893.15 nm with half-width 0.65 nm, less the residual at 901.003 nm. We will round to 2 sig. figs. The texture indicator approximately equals 2.8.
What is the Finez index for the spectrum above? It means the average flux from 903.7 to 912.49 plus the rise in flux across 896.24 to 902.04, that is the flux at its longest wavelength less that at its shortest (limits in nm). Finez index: 13.4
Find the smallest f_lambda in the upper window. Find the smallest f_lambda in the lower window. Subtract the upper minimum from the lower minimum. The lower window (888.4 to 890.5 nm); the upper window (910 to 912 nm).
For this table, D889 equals -1.0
